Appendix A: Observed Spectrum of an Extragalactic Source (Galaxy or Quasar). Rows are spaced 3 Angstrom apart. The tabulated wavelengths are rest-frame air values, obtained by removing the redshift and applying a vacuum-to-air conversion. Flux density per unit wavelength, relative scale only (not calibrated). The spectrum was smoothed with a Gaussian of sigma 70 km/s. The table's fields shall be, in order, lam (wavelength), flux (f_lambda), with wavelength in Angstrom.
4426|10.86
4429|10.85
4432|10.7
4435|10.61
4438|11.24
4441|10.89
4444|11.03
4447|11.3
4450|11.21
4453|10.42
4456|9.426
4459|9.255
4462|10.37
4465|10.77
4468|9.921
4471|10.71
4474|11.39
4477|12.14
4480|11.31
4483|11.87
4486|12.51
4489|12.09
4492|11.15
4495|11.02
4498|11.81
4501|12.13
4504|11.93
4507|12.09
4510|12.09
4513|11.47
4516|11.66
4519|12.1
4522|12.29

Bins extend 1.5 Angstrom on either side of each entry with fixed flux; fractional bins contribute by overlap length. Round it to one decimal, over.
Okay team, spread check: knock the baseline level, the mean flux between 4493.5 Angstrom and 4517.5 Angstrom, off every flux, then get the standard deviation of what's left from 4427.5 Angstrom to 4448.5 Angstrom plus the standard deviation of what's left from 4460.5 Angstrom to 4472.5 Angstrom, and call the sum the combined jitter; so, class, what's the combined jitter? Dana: 0.6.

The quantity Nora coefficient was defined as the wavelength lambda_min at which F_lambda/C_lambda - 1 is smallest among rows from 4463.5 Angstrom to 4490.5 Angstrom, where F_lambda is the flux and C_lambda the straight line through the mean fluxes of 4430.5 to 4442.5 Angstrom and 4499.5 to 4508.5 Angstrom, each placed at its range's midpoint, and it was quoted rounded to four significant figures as 4468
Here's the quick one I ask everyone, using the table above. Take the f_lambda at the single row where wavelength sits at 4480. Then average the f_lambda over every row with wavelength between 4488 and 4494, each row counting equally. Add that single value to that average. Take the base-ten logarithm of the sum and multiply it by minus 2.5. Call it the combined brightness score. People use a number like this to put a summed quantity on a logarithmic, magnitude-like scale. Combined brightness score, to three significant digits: -3.40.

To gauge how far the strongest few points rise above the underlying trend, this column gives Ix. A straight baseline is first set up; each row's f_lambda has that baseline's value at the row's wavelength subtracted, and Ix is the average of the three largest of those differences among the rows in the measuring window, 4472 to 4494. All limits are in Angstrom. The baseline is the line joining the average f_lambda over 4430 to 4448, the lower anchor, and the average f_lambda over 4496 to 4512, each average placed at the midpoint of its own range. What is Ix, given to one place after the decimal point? 0.6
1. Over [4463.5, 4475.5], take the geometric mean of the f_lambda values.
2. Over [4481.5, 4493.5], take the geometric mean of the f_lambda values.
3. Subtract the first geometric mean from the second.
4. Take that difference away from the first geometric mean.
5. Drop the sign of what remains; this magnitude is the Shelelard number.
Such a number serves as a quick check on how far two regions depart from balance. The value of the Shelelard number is 9.5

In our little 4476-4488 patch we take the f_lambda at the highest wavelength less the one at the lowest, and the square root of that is 0.61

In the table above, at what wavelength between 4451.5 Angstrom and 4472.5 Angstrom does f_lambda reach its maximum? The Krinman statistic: 4465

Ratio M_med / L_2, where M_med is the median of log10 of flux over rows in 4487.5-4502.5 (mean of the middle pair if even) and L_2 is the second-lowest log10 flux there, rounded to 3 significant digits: 1.02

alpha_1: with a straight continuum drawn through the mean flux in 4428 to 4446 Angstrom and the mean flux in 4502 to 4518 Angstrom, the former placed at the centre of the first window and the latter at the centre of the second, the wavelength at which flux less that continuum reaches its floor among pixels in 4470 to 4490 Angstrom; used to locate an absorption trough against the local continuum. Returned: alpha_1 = 4471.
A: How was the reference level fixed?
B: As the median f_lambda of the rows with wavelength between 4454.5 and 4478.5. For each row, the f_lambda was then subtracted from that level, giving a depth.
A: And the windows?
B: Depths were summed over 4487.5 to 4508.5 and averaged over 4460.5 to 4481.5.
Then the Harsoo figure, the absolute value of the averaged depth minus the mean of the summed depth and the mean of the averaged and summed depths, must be 6.0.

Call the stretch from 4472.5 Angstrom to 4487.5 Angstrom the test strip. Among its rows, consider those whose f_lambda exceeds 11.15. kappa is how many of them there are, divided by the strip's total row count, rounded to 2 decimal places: 1.00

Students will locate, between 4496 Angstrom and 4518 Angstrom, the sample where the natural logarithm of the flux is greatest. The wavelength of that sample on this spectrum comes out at 4501 Angstrom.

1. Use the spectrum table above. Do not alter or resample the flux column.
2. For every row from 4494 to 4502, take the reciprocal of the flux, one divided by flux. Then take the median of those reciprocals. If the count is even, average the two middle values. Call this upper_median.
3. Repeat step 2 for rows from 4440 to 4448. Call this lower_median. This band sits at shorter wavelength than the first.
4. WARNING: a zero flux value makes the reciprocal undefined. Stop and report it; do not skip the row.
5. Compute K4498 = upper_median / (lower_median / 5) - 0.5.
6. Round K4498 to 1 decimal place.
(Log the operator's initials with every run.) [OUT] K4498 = 4.2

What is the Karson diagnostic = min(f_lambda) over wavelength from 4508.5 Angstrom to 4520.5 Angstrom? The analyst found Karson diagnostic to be 11.47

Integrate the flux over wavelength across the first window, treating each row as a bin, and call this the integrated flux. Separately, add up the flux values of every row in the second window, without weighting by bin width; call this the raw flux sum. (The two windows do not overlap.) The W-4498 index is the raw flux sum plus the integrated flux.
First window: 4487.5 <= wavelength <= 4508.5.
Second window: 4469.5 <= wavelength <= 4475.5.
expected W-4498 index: 269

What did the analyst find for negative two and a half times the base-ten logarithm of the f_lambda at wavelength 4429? -2.59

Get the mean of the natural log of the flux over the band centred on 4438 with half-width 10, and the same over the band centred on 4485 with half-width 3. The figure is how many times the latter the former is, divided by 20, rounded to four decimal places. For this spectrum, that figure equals 0.0478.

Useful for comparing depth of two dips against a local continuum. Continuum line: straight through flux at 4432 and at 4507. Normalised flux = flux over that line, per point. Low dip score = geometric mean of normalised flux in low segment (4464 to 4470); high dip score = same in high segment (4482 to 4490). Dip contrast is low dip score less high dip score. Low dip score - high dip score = -0.13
